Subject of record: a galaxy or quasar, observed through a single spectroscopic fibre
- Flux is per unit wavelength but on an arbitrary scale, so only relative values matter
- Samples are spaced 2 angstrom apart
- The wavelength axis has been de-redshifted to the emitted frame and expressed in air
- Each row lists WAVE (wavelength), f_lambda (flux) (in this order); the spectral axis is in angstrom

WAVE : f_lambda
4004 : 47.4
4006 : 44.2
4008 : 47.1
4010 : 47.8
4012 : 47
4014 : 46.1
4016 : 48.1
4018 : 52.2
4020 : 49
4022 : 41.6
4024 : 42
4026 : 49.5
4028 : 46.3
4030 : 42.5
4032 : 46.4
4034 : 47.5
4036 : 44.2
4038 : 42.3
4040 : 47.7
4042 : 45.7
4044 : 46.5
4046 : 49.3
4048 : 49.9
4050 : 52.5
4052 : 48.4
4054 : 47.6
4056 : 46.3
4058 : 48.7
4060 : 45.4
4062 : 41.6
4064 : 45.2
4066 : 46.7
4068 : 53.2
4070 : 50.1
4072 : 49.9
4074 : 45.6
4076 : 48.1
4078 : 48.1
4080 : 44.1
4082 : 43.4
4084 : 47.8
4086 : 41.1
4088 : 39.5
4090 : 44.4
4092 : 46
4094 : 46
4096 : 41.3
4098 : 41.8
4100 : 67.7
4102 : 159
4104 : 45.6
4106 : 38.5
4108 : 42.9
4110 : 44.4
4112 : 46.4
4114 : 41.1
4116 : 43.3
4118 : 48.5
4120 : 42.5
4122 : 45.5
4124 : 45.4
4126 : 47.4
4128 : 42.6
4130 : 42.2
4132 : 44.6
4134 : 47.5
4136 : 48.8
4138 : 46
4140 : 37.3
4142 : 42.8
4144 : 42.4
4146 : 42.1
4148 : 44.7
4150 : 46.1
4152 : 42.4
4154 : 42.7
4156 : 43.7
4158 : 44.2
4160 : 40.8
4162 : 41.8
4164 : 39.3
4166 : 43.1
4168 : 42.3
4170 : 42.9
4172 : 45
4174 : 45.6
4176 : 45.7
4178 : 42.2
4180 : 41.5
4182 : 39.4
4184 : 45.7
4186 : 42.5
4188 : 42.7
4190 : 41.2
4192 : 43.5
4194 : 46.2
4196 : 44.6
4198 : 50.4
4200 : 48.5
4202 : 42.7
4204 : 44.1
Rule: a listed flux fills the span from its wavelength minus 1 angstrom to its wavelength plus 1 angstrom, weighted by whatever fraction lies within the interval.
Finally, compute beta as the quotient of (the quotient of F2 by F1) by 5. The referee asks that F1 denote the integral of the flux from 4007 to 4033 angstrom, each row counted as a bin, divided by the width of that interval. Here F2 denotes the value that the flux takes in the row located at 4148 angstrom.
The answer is 0.192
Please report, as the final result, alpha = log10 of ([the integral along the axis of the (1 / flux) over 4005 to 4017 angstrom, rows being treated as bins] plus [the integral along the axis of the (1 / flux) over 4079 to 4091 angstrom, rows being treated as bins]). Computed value -0.272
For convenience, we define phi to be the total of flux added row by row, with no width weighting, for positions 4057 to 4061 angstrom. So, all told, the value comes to 94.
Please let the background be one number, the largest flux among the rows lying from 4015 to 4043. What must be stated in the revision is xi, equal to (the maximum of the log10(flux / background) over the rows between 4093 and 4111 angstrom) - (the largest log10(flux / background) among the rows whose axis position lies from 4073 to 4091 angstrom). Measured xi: 0.519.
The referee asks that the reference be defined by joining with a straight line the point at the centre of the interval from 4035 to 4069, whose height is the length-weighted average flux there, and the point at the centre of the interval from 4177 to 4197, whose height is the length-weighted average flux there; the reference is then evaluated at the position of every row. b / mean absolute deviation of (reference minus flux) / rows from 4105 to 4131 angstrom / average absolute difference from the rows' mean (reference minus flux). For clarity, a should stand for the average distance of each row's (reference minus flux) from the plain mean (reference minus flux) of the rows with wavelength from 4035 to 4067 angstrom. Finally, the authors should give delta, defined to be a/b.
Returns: 1.0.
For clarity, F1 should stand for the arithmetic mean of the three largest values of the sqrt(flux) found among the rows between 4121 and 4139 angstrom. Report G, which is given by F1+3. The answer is 9.9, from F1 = 6.9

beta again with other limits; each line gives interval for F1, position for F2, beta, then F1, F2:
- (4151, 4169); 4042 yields 0.216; 42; 45.7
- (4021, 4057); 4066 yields 0.201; 46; 46.7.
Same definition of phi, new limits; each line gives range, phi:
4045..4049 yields 99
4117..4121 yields 91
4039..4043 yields 93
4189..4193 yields 85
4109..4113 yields 91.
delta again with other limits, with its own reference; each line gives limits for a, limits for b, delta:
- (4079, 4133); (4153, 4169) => 8.1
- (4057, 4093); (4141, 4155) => 2.2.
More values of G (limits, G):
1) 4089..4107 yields 12.2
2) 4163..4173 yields 9.6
